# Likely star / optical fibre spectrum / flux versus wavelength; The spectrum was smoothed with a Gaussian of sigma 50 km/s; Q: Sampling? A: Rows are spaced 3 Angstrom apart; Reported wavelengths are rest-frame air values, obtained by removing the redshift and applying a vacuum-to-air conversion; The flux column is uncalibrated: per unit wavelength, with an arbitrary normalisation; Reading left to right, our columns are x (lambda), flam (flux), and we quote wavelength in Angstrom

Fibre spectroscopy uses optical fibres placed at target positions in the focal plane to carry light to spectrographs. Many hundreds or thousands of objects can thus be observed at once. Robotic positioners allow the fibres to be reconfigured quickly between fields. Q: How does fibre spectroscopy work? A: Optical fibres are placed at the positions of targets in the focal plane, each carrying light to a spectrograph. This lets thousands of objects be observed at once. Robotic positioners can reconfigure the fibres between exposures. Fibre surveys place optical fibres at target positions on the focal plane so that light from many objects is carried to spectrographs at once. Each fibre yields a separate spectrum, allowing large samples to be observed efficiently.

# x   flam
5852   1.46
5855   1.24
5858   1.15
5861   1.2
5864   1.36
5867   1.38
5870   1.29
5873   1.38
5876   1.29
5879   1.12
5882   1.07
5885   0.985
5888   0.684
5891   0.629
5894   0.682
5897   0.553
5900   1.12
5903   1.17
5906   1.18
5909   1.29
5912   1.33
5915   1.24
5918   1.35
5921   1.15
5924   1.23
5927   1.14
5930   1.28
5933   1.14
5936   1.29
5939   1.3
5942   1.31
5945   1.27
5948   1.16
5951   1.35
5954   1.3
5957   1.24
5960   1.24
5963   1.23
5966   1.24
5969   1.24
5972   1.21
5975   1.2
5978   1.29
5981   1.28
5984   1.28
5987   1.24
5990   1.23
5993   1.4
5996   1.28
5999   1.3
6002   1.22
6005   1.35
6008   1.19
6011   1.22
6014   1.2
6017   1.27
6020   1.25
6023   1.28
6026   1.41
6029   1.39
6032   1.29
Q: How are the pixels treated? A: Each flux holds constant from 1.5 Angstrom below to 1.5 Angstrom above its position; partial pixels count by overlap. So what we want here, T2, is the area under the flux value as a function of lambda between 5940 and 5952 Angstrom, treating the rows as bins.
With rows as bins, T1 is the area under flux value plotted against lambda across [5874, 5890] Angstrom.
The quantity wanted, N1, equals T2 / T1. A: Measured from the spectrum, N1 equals 0.93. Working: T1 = 16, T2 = 15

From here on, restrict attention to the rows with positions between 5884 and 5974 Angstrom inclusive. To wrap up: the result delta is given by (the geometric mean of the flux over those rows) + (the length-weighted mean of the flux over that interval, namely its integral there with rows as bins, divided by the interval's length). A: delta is 2.28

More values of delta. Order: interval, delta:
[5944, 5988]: 2.50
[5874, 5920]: 2.06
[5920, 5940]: 2.43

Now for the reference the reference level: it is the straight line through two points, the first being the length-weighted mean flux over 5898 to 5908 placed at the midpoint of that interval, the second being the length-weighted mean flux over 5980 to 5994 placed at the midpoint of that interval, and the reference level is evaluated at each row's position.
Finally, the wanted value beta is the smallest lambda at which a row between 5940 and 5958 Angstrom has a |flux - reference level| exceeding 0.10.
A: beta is 5942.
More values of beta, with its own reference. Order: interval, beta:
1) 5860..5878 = 5861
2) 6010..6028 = 6011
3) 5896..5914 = 5897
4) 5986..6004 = 5993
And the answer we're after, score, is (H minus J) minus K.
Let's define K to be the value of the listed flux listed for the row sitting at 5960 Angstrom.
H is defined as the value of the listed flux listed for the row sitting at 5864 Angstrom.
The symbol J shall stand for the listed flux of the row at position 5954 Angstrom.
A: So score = -1.18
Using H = 1.36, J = 1.3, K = 1.24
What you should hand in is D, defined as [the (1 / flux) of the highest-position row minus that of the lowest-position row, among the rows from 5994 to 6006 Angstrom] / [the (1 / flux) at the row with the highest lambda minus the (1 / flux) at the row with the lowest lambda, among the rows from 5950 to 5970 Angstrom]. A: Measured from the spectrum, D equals -0.6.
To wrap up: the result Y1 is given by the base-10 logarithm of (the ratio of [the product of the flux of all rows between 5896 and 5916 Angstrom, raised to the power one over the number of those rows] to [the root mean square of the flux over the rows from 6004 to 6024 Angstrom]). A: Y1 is -0.061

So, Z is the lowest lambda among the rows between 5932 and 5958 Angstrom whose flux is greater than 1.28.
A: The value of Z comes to 5936 Angstrom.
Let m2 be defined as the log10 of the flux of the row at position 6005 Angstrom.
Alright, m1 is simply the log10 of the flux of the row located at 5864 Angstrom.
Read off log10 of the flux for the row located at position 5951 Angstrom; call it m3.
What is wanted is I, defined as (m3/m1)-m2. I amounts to 0.85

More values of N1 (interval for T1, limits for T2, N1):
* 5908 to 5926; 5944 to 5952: 0.44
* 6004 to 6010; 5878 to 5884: 0.86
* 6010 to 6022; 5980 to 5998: 1.56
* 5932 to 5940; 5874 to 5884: 1.17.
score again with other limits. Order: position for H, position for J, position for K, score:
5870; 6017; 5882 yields -1.05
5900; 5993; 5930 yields -1.56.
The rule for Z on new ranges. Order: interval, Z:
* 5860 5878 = 5864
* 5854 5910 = 5864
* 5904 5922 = 5909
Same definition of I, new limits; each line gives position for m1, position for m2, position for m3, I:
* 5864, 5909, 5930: 0.69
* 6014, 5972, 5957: 1.10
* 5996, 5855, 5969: 0.78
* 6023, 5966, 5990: 0.75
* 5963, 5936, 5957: 0.93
